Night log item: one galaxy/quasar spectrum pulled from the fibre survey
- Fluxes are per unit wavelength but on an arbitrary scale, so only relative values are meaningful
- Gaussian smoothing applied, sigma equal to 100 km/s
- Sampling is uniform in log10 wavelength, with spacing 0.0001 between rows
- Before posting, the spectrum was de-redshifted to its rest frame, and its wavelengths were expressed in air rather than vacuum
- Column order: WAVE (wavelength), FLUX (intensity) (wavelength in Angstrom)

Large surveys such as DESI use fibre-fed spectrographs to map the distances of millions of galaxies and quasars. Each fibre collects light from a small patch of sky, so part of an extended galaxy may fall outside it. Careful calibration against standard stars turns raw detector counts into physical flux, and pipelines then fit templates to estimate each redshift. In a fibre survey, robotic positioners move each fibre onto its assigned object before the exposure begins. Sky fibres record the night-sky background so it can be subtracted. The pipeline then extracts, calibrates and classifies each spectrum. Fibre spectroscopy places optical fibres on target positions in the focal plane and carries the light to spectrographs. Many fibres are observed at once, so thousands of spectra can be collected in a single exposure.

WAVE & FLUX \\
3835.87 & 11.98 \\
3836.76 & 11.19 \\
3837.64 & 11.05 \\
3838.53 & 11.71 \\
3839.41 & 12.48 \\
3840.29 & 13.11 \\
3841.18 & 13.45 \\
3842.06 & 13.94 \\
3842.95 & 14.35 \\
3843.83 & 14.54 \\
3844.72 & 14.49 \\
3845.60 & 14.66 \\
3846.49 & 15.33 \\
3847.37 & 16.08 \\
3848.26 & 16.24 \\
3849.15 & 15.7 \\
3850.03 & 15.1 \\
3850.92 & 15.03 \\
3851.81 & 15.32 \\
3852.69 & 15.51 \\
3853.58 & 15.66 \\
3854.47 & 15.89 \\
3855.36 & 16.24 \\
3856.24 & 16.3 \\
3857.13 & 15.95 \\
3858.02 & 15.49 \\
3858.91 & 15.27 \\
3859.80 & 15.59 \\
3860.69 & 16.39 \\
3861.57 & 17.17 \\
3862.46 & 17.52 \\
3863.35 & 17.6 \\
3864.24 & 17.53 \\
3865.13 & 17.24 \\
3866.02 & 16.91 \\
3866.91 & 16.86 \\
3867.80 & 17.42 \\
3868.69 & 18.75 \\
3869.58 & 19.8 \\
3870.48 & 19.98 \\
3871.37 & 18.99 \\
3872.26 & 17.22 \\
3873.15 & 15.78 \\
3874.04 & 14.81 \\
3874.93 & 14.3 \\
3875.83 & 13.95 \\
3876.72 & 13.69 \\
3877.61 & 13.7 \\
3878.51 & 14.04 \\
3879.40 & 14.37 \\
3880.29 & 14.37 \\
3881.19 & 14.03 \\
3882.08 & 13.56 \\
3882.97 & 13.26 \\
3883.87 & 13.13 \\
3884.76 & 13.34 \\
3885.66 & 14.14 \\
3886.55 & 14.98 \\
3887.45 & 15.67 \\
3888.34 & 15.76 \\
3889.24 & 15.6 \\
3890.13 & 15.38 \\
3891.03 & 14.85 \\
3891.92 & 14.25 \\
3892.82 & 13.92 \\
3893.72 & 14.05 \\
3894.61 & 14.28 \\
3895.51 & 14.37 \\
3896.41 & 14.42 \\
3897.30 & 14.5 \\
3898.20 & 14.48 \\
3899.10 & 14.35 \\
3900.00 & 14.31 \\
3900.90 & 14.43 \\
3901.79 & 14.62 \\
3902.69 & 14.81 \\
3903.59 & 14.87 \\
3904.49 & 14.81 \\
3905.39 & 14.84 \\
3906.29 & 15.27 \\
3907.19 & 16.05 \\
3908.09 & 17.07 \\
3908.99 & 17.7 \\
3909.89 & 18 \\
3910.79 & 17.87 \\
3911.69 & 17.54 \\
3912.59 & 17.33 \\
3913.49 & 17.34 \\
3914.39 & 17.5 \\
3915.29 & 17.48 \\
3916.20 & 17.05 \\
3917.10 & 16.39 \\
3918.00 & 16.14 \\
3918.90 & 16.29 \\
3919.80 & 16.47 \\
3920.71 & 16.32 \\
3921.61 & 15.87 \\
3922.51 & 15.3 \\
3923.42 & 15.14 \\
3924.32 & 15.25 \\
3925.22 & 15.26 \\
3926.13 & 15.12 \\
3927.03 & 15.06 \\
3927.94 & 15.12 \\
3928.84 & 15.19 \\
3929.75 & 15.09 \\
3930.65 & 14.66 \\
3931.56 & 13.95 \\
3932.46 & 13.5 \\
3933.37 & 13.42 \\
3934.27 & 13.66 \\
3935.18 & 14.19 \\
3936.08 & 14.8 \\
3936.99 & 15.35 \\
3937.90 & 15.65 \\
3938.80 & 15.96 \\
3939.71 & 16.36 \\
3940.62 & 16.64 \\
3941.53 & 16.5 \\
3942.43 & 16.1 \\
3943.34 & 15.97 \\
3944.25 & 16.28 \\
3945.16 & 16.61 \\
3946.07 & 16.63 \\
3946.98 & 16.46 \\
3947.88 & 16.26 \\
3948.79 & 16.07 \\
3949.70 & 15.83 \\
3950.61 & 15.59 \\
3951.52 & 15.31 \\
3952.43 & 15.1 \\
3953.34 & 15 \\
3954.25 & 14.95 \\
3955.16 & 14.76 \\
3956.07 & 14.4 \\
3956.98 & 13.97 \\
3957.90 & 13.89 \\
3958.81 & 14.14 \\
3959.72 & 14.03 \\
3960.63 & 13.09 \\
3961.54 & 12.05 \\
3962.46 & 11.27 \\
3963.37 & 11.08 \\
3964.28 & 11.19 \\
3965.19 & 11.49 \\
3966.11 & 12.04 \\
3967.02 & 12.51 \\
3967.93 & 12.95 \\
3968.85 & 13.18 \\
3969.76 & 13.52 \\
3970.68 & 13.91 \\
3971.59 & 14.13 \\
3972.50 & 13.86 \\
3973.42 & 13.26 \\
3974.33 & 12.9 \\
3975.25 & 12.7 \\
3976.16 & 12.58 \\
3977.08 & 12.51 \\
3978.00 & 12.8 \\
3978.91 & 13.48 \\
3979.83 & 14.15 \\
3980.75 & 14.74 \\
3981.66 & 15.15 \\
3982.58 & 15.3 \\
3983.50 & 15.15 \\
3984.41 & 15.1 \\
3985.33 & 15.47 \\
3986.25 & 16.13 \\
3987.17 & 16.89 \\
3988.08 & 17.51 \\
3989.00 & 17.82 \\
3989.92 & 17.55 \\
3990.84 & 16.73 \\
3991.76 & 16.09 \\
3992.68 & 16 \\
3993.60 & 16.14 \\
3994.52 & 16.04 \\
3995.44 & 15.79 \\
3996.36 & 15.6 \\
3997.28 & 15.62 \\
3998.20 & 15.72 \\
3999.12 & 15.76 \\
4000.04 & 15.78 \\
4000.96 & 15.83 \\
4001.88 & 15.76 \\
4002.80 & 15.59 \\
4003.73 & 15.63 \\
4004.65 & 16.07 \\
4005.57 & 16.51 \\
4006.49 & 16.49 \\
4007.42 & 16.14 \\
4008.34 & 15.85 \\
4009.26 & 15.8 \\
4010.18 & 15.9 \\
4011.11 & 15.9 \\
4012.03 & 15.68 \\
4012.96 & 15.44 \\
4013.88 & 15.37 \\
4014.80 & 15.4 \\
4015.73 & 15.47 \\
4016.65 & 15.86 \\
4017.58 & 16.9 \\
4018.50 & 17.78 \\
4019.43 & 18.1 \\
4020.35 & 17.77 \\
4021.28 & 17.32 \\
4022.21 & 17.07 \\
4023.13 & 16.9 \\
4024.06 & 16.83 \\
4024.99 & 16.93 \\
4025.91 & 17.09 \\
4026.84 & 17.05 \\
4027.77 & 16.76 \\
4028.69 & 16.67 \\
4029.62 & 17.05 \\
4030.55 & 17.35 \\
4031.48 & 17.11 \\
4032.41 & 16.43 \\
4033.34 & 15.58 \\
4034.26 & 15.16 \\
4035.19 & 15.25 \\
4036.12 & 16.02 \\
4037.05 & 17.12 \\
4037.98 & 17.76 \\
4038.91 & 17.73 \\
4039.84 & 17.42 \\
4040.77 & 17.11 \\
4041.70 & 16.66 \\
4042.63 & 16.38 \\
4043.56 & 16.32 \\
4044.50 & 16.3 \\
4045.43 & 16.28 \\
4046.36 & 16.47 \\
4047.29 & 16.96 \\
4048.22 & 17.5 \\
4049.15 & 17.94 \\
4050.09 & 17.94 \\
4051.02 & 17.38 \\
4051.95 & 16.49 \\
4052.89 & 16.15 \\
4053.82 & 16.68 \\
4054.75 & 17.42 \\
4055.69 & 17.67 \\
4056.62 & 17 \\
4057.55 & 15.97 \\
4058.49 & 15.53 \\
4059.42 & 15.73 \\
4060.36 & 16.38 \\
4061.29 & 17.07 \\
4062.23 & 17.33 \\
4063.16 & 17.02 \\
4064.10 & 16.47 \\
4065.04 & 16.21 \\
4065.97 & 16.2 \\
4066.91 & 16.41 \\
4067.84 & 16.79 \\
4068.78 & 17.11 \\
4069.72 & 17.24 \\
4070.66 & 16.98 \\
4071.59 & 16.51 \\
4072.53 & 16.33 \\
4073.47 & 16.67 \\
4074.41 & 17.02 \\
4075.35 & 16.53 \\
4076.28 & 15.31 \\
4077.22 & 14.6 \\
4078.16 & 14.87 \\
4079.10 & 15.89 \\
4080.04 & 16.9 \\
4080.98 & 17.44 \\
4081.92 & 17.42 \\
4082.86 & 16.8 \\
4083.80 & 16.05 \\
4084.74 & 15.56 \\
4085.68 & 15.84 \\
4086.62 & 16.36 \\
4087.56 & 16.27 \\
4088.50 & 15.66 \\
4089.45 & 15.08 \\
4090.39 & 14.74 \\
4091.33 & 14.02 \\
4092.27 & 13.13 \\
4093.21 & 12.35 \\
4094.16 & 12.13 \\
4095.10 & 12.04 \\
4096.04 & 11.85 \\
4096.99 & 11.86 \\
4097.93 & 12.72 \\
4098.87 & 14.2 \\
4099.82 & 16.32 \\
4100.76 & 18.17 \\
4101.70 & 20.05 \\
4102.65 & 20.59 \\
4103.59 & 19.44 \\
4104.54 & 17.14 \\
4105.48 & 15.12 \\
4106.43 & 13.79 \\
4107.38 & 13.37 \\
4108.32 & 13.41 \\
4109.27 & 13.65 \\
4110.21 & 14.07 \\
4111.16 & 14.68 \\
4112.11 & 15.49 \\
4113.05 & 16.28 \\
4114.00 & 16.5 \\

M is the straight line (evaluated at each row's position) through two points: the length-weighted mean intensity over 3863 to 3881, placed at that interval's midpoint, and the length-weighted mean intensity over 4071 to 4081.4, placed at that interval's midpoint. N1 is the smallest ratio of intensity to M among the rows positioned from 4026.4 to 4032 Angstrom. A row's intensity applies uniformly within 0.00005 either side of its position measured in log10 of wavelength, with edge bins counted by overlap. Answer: 1.03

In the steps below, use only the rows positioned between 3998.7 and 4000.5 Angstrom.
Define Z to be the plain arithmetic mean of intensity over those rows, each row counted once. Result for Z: 15.8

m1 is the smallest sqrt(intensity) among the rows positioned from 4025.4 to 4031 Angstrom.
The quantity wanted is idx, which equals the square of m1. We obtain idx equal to 16.7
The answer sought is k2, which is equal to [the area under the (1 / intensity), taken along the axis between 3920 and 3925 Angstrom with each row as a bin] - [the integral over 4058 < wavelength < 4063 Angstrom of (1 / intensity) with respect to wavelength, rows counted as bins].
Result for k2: 0.02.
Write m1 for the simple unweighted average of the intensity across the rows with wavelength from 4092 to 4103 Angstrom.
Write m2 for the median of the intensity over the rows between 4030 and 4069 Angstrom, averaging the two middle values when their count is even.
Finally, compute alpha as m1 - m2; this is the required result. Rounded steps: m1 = 14.6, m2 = 16.7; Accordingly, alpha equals -2.1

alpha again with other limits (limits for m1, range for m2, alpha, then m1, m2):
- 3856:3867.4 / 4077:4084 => 0.2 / 16.6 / 16.4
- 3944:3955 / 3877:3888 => 1.8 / 15.8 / 14.0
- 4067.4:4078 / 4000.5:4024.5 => 0.6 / 16.5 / 15.9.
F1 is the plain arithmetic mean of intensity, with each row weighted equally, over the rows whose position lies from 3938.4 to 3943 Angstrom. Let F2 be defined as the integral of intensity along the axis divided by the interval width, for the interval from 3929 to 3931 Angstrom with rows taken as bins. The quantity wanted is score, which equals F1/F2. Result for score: 1.09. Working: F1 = 16.3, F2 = 14.9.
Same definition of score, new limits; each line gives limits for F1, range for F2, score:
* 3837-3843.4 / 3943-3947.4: 0.79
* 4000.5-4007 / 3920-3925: 1.02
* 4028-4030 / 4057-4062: 1.04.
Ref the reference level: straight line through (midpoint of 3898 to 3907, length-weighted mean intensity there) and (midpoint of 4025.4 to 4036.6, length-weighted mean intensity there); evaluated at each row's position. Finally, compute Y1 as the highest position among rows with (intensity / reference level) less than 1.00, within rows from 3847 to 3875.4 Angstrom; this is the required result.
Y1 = 3874.93 Angstrom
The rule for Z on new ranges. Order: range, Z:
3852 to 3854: 15.6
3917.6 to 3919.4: 16.2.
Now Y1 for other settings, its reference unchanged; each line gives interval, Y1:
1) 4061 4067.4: 4066.91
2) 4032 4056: 4053.82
